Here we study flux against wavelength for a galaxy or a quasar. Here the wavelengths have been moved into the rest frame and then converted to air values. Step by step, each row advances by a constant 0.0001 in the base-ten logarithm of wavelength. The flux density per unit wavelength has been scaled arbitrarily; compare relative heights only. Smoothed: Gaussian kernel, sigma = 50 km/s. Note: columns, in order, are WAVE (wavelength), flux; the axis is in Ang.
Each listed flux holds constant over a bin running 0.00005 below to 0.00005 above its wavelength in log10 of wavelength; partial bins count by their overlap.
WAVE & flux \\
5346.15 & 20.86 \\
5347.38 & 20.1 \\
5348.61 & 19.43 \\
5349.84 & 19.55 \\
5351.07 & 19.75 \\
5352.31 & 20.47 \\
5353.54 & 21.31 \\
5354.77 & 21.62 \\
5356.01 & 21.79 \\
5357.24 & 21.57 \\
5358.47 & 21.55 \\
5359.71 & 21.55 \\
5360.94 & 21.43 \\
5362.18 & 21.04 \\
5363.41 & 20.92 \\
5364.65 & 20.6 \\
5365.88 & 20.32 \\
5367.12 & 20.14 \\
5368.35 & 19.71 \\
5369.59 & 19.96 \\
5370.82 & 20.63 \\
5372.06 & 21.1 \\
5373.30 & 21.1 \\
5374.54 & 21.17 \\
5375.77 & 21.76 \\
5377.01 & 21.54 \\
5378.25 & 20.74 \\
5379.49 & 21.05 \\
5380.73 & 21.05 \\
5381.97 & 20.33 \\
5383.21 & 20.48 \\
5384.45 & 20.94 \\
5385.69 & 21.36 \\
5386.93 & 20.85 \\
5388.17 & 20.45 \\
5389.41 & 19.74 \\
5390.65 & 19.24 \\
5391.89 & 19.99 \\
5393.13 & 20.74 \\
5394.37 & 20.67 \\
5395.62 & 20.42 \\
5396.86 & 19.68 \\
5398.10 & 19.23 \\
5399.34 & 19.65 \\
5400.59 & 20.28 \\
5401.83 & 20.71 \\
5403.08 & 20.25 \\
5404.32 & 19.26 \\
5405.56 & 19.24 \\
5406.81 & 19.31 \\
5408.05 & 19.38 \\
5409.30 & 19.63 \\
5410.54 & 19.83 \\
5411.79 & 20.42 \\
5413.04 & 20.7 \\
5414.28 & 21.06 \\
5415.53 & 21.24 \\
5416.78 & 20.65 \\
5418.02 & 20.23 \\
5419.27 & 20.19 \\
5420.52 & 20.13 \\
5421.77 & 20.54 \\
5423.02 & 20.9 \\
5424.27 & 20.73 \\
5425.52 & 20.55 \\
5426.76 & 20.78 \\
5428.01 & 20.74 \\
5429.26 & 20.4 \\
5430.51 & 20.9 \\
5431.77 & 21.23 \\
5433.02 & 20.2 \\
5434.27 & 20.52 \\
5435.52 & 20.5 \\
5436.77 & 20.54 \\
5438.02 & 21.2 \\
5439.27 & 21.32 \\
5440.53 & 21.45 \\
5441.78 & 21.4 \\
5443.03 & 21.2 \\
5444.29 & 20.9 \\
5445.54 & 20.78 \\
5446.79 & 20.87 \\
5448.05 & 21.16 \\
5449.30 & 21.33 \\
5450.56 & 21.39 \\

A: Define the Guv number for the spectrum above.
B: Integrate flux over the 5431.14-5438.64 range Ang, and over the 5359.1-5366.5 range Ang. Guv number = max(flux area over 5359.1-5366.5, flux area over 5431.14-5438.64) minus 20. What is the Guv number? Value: 135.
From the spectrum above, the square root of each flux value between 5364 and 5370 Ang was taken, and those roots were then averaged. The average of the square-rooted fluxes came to 4.49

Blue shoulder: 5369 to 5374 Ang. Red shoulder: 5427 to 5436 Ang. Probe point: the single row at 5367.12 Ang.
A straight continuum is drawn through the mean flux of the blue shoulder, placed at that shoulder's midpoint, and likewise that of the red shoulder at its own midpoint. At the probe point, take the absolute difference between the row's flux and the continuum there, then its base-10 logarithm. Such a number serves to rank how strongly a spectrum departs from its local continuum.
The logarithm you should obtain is -0.25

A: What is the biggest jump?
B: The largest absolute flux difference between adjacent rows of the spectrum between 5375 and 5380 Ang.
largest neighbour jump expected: 0.80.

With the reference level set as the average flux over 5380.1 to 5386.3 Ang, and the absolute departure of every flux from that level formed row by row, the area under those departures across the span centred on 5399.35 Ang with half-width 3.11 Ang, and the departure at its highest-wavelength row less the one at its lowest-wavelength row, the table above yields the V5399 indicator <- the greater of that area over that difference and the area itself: 5.7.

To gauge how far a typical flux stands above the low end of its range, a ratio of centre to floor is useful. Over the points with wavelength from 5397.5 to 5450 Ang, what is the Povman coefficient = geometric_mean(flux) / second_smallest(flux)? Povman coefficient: 1.07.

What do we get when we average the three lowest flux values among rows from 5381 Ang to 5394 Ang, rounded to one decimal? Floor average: 19.7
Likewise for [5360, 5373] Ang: 19.9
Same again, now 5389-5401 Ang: 19.4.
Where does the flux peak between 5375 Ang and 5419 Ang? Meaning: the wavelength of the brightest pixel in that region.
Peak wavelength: 5375.77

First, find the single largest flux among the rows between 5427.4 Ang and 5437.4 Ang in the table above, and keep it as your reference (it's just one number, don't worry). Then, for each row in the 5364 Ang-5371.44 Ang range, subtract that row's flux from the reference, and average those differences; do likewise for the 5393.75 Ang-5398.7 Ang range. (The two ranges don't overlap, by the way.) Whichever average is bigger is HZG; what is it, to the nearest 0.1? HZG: 1.2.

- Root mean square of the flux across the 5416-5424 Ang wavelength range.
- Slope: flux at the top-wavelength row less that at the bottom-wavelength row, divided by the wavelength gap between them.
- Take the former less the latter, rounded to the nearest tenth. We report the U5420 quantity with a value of 20.4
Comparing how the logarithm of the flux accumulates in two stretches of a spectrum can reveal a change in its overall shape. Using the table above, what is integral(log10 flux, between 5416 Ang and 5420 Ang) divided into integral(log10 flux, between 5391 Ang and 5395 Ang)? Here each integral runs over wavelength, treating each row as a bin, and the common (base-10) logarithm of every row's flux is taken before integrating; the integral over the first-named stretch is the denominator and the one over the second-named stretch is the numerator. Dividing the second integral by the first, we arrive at 1.00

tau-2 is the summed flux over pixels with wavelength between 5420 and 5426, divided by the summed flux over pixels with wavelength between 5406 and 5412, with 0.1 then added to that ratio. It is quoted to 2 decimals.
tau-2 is 1.14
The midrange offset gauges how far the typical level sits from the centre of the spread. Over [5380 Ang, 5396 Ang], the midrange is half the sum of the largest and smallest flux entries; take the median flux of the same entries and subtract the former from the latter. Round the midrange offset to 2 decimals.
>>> 0.18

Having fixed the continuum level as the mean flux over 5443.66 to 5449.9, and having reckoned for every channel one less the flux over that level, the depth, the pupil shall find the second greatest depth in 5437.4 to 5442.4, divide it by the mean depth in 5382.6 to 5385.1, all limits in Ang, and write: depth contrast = -1.0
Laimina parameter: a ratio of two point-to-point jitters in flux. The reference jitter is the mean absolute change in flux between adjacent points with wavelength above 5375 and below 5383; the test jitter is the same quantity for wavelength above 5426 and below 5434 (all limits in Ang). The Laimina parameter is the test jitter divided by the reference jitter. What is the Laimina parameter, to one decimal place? 1.1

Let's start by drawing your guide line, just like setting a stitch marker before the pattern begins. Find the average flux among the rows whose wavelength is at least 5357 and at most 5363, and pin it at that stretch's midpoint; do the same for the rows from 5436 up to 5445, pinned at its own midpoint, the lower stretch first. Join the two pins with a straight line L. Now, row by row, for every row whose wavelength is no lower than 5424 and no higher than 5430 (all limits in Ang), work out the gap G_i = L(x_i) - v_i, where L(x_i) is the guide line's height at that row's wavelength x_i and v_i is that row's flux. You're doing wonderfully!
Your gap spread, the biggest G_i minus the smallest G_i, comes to 0.37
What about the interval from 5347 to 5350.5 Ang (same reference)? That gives 0.67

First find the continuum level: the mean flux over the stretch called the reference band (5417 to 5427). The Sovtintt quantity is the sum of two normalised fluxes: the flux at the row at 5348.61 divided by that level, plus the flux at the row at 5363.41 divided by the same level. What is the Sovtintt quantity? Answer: 1.97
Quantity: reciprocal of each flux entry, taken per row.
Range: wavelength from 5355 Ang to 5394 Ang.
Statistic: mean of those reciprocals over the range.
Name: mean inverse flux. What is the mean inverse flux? 0.0481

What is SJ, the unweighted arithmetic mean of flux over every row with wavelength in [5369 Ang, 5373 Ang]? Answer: 20.6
